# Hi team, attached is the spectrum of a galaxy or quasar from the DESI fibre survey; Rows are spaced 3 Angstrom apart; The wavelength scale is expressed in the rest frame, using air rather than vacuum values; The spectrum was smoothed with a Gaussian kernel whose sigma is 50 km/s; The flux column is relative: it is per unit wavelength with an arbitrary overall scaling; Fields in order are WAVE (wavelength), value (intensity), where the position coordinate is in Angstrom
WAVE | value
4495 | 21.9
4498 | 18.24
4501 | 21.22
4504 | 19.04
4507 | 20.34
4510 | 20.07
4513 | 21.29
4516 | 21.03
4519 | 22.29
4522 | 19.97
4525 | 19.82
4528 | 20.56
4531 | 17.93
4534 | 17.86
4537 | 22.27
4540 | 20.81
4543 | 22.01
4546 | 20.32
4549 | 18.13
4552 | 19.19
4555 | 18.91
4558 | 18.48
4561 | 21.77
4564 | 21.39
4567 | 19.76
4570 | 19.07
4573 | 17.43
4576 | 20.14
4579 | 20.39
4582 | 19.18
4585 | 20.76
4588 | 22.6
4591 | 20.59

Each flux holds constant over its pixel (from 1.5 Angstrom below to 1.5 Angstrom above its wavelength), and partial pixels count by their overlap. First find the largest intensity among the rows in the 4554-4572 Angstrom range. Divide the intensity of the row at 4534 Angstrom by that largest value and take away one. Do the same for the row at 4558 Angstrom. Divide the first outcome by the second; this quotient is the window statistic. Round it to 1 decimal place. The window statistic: 1.2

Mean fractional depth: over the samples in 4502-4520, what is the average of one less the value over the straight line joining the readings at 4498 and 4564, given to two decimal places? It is -0.09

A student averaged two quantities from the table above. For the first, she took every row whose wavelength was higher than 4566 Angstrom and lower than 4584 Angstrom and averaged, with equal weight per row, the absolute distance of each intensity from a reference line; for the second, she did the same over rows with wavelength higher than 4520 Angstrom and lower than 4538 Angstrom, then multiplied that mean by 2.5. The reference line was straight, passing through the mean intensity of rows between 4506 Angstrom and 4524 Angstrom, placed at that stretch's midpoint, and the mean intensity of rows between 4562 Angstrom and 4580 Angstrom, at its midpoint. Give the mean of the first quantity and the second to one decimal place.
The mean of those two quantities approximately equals 2.2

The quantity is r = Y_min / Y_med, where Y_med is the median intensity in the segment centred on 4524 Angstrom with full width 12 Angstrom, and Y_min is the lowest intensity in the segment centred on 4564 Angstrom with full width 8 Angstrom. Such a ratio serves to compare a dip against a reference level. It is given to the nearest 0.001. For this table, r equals 0.975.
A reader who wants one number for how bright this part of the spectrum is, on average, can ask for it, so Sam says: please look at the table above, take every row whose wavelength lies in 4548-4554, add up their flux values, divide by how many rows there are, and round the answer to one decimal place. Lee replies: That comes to 18.7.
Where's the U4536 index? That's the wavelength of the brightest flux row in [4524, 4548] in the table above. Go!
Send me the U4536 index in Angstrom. 4537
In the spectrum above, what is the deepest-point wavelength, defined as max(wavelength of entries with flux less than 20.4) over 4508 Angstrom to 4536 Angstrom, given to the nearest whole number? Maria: 4534 Angstrom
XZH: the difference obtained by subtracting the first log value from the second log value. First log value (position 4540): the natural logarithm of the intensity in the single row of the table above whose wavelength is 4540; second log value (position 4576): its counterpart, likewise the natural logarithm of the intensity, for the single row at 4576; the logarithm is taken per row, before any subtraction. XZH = -0.033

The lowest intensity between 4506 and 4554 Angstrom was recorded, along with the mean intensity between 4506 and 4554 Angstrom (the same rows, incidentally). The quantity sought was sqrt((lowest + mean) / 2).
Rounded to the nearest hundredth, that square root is 4.36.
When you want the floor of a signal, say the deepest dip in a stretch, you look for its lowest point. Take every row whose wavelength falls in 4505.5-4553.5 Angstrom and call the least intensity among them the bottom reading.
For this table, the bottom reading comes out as 17.86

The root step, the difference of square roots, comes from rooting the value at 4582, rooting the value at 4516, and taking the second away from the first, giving -0.21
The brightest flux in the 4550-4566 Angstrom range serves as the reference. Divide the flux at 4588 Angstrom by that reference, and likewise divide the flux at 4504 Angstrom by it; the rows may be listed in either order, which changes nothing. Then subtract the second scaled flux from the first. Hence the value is 0.16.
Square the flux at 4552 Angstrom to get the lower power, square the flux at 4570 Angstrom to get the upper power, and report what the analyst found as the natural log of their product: 11.81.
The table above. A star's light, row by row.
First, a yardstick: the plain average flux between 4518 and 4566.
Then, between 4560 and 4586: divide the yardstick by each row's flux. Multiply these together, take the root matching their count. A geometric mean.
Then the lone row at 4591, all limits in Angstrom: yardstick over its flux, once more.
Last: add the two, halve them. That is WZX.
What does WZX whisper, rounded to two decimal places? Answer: 0.99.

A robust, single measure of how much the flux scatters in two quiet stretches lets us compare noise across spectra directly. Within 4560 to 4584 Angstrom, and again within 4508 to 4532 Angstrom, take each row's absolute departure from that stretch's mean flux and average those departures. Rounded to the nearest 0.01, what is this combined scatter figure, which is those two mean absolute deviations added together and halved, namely 0.98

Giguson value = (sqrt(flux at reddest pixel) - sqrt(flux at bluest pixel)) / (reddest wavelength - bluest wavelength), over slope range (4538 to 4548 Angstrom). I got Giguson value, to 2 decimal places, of -0.01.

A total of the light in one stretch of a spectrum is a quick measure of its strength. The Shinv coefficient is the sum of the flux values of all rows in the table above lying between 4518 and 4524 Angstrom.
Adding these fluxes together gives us 42.3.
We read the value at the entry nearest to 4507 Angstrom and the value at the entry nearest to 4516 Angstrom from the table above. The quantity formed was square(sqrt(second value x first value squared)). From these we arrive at 8700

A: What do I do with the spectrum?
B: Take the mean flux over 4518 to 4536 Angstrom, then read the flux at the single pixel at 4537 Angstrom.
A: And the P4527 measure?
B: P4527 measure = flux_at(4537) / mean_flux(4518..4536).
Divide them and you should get 1.13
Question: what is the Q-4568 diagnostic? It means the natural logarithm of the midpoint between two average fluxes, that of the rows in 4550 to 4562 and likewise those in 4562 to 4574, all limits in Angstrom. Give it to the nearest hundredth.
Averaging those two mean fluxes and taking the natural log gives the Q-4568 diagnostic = 2.97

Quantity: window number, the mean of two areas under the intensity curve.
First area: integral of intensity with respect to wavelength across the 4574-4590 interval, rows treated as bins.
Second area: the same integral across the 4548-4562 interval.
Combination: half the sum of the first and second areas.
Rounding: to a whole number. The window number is 299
